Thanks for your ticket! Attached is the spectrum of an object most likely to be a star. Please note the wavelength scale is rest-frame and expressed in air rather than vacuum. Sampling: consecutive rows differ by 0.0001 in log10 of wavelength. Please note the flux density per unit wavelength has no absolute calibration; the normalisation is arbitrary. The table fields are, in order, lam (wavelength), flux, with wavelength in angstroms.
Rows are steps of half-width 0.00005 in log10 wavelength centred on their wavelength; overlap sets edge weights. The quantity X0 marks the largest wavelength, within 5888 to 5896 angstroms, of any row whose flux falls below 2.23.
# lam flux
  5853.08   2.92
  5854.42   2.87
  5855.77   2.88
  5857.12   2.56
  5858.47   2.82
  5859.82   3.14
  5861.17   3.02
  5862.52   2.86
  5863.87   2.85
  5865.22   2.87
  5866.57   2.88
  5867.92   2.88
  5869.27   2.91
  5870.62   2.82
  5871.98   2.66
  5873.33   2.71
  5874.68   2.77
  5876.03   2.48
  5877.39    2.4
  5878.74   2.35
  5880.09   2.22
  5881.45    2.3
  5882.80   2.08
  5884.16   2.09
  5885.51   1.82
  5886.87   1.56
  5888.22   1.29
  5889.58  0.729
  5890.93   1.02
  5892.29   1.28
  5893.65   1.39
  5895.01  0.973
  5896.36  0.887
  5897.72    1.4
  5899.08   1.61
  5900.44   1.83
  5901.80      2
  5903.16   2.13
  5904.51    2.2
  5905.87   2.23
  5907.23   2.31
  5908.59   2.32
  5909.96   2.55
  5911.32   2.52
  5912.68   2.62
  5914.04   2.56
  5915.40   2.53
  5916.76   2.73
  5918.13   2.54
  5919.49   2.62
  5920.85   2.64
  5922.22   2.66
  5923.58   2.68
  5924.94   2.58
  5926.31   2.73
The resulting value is 5895.01 angstroms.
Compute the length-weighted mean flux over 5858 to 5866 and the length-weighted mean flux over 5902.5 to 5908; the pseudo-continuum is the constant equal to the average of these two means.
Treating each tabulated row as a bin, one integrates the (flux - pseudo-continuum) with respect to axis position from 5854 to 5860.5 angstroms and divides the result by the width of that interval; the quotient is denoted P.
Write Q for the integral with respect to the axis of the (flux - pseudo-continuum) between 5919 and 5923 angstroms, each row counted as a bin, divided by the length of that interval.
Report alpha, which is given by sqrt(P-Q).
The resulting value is 0.46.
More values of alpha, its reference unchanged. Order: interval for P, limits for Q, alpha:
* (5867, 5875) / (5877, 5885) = 0.76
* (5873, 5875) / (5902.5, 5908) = 0.72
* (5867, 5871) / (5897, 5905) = 1.01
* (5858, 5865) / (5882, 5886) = 0.96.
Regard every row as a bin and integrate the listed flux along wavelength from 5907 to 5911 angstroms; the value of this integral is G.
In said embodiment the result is 9.6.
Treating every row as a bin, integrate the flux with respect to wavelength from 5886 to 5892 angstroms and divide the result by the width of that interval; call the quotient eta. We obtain 1.2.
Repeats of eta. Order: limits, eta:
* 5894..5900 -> 1.3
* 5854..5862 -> 2.9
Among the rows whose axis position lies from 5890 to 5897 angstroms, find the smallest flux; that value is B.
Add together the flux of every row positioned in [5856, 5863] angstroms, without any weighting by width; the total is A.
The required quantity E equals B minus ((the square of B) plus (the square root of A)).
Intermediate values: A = 14.4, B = 0.887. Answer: -3.7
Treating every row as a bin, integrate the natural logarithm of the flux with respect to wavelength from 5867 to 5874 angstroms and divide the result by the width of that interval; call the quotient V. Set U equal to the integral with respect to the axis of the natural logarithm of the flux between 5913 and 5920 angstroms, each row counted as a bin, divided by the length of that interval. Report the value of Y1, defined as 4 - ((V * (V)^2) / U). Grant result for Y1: 2.9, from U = 0.95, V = 1.03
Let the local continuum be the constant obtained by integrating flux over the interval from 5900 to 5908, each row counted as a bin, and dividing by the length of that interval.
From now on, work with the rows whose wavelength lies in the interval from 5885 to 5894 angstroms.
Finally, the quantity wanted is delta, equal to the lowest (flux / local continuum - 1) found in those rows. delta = -0.7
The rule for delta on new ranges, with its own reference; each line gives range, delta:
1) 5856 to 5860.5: 0.2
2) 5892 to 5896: -0.5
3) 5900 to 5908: -0.1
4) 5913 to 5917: 0.2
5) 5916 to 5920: 0.2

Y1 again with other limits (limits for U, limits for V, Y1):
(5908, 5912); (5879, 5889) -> 3.7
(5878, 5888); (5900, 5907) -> 3.4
